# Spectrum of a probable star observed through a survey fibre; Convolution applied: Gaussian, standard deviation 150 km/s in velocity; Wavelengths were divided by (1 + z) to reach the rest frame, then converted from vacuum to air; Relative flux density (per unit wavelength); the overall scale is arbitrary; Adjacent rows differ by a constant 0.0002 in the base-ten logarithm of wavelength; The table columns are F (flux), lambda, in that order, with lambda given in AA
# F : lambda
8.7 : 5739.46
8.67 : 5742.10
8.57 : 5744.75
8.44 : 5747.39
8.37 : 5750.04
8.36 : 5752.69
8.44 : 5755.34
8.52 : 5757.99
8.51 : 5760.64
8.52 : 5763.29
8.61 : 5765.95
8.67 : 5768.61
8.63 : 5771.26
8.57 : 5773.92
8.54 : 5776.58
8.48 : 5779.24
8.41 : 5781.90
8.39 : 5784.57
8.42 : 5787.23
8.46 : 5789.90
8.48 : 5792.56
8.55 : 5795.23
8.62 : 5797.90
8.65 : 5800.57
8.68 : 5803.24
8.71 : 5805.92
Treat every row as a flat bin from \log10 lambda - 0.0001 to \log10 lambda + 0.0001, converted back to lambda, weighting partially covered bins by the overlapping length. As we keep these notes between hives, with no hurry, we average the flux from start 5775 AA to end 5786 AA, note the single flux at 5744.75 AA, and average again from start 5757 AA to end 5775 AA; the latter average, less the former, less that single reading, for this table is -8.45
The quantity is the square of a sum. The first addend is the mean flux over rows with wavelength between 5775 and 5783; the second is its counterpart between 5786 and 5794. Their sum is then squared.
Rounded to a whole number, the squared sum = 287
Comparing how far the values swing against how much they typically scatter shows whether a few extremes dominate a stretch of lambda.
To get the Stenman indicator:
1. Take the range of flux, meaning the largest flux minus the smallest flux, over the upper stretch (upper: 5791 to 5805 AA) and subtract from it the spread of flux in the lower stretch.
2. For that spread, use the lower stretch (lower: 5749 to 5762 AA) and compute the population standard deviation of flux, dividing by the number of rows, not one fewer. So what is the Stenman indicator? 0.133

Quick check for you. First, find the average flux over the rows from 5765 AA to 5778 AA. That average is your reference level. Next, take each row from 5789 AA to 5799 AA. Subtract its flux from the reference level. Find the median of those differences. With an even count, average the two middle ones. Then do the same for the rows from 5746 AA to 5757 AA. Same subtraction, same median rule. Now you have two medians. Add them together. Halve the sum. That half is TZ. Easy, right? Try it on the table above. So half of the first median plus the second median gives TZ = 0.14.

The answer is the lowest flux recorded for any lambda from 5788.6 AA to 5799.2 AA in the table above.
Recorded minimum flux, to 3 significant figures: 8.46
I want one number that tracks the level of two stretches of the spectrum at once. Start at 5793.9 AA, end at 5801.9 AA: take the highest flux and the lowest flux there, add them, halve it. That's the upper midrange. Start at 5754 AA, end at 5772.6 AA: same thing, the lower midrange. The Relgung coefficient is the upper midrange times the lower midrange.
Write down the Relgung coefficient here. 73.6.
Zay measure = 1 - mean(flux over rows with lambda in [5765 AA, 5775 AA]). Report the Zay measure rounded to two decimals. -7.62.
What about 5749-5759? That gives -7.42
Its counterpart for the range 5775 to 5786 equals -7.46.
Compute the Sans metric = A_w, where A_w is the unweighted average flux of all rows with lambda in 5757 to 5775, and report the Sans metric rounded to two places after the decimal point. 8.58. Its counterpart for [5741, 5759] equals 8.48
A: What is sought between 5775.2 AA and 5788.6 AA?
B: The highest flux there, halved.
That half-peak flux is 4.27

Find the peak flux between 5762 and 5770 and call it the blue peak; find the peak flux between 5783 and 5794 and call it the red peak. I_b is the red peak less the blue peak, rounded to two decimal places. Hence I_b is -0.19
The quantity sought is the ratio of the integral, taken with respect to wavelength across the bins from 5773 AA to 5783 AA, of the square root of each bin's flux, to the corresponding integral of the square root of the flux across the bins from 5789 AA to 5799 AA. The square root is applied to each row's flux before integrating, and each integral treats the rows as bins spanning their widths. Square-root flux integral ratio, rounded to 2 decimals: 1.00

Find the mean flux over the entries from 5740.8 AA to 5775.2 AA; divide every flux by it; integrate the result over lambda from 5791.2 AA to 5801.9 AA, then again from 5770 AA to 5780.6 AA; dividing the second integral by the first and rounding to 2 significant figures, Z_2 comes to 0.99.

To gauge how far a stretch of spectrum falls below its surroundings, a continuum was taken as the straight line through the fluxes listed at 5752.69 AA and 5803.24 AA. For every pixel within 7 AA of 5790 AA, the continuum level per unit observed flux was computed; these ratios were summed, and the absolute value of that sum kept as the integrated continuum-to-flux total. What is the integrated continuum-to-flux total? 5.08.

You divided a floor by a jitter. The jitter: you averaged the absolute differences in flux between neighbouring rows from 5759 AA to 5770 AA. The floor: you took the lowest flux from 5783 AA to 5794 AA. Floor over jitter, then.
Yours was 157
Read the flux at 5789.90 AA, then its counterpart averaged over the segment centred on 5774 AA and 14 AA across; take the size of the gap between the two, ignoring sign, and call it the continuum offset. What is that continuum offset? 0.12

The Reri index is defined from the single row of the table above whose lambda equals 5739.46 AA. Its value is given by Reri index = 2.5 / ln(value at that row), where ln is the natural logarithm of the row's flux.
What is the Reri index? 1.156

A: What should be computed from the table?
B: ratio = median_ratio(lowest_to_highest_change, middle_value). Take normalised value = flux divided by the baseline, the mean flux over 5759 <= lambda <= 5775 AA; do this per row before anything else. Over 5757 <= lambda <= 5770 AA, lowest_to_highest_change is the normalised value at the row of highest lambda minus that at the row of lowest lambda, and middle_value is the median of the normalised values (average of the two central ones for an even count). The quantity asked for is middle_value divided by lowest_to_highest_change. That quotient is 57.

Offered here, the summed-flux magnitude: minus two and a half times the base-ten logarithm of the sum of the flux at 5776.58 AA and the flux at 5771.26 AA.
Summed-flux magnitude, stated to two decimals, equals -3.09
